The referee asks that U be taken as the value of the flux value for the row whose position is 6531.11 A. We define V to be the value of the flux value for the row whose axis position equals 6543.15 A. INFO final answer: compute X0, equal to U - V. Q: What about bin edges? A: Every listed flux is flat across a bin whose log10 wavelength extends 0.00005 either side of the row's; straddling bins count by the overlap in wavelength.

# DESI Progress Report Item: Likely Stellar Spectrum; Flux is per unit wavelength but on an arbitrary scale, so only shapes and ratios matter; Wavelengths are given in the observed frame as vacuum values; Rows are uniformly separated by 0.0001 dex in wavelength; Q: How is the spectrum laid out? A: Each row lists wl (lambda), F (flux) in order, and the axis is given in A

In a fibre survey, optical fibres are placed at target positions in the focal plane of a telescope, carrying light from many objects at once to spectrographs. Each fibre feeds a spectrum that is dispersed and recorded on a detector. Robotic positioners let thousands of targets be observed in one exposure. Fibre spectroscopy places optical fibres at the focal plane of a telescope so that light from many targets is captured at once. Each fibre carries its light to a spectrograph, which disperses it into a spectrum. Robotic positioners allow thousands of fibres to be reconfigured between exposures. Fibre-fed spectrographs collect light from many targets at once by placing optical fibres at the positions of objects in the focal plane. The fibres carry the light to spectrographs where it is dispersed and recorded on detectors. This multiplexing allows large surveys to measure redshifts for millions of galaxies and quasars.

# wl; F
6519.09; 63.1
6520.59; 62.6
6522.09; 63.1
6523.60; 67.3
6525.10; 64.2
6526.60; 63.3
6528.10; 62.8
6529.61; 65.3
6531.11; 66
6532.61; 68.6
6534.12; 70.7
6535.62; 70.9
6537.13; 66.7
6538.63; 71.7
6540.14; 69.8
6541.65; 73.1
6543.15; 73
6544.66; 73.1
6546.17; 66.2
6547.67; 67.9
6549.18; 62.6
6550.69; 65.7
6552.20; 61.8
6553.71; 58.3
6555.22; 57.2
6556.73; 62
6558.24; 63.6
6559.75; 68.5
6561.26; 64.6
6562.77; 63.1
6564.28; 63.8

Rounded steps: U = 66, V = 73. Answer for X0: -7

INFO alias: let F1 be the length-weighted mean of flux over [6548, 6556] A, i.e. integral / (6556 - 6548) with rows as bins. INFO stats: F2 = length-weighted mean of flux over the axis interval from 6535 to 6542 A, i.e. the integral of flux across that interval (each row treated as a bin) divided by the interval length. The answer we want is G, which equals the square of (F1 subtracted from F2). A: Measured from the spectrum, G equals 77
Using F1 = 61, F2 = 70.2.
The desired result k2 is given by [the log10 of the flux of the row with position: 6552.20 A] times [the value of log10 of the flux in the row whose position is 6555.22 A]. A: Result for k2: 3.15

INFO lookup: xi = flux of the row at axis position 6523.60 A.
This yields 67.3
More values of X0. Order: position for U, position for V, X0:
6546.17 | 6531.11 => 0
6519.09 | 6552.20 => 1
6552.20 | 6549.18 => -1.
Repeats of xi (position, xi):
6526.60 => 63.3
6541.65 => 73.1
